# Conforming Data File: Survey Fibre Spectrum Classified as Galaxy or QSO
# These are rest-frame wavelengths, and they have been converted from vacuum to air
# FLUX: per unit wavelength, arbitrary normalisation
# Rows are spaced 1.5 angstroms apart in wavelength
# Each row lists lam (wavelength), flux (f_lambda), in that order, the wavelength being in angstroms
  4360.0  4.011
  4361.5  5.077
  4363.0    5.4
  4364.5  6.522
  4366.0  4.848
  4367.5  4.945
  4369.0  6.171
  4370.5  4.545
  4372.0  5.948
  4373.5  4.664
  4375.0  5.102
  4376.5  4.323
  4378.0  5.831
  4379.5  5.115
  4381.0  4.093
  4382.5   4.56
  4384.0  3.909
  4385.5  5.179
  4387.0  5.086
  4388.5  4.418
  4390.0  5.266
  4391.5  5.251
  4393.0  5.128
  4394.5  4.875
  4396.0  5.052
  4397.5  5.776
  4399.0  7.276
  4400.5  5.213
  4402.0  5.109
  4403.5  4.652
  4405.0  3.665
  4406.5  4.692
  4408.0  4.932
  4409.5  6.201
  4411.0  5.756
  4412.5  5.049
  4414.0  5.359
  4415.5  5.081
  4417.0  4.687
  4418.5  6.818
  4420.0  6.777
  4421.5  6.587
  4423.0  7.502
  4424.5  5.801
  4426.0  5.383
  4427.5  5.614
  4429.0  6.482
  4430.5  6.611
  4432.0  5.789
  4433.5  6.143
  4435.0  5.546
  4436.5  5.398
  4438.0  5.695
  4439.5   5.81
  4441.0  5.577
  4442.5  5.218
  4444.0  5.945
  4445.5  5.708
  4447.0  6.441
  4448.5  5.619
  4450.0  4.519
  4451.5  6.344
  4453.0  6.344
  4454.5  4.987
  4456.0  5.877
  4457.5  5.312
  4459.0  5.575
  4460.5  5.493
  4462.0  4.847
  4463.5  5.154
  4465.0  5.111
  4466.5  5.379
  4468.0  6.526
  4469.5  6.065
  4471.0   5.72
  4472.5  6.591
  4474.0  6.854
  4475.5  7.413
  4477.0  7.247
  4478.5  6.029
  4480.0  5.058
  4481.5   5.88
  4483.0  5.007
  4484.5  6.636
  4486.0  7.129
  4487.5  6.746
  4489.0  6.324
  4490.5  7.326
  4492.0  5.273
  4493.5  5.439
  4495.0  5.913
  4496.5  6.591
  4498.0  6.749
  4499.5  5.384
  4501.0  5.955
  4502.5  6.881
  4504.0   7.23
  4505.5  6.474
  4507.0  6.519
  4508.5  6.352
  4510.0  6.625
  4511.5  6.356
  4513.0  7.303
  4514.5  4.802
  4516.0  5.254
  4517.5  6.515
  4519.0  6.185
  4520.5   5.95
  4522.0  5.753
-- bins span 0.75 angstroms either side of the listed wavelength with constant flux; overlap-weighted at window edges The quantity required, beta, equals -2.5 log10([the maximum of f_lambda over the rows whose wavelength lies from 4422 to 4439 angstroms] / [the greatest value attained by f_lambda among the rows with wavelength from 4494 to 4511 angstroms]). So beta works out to -0.04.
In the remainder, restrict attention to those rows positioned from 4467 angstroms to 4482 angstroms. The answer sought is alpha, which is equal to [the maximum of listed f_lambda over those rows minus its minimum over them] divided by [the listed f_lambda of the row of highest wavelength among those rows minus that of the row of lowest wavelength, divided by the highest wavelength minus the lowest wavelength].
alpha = -49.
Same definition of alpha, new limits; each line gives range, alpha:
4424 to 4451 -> -42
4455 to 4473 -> 40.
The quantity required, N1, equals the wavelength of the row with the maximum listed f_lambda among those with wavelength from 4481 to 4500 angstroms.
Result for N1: 4490.5 angstroms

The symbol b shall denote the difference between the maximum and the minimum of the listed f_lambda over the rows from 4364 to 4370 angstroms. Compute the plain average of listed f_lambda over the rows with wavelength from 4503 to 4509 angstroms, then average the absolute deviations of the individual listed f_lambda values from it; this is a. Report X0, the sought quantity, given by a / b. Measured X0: 0.18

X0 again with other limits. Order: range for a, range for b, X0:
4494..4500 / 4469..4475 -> 0.45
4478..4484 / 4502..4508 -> 0.61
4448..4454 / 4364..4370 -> 0.38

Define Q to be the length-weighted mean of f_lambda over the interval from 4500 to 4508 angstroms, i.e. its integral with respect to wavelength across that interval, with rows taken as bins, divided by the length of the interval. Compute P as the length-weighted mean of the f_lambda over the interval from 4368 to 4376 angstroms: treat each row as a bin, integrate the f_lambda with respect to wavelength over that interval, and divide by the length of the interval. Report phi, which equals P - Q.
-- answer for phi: -1.3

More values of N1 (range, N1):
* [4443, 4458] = 4447.0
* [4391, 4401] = 4399.0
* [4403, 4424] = 4423.0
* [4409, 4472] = 4423.0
